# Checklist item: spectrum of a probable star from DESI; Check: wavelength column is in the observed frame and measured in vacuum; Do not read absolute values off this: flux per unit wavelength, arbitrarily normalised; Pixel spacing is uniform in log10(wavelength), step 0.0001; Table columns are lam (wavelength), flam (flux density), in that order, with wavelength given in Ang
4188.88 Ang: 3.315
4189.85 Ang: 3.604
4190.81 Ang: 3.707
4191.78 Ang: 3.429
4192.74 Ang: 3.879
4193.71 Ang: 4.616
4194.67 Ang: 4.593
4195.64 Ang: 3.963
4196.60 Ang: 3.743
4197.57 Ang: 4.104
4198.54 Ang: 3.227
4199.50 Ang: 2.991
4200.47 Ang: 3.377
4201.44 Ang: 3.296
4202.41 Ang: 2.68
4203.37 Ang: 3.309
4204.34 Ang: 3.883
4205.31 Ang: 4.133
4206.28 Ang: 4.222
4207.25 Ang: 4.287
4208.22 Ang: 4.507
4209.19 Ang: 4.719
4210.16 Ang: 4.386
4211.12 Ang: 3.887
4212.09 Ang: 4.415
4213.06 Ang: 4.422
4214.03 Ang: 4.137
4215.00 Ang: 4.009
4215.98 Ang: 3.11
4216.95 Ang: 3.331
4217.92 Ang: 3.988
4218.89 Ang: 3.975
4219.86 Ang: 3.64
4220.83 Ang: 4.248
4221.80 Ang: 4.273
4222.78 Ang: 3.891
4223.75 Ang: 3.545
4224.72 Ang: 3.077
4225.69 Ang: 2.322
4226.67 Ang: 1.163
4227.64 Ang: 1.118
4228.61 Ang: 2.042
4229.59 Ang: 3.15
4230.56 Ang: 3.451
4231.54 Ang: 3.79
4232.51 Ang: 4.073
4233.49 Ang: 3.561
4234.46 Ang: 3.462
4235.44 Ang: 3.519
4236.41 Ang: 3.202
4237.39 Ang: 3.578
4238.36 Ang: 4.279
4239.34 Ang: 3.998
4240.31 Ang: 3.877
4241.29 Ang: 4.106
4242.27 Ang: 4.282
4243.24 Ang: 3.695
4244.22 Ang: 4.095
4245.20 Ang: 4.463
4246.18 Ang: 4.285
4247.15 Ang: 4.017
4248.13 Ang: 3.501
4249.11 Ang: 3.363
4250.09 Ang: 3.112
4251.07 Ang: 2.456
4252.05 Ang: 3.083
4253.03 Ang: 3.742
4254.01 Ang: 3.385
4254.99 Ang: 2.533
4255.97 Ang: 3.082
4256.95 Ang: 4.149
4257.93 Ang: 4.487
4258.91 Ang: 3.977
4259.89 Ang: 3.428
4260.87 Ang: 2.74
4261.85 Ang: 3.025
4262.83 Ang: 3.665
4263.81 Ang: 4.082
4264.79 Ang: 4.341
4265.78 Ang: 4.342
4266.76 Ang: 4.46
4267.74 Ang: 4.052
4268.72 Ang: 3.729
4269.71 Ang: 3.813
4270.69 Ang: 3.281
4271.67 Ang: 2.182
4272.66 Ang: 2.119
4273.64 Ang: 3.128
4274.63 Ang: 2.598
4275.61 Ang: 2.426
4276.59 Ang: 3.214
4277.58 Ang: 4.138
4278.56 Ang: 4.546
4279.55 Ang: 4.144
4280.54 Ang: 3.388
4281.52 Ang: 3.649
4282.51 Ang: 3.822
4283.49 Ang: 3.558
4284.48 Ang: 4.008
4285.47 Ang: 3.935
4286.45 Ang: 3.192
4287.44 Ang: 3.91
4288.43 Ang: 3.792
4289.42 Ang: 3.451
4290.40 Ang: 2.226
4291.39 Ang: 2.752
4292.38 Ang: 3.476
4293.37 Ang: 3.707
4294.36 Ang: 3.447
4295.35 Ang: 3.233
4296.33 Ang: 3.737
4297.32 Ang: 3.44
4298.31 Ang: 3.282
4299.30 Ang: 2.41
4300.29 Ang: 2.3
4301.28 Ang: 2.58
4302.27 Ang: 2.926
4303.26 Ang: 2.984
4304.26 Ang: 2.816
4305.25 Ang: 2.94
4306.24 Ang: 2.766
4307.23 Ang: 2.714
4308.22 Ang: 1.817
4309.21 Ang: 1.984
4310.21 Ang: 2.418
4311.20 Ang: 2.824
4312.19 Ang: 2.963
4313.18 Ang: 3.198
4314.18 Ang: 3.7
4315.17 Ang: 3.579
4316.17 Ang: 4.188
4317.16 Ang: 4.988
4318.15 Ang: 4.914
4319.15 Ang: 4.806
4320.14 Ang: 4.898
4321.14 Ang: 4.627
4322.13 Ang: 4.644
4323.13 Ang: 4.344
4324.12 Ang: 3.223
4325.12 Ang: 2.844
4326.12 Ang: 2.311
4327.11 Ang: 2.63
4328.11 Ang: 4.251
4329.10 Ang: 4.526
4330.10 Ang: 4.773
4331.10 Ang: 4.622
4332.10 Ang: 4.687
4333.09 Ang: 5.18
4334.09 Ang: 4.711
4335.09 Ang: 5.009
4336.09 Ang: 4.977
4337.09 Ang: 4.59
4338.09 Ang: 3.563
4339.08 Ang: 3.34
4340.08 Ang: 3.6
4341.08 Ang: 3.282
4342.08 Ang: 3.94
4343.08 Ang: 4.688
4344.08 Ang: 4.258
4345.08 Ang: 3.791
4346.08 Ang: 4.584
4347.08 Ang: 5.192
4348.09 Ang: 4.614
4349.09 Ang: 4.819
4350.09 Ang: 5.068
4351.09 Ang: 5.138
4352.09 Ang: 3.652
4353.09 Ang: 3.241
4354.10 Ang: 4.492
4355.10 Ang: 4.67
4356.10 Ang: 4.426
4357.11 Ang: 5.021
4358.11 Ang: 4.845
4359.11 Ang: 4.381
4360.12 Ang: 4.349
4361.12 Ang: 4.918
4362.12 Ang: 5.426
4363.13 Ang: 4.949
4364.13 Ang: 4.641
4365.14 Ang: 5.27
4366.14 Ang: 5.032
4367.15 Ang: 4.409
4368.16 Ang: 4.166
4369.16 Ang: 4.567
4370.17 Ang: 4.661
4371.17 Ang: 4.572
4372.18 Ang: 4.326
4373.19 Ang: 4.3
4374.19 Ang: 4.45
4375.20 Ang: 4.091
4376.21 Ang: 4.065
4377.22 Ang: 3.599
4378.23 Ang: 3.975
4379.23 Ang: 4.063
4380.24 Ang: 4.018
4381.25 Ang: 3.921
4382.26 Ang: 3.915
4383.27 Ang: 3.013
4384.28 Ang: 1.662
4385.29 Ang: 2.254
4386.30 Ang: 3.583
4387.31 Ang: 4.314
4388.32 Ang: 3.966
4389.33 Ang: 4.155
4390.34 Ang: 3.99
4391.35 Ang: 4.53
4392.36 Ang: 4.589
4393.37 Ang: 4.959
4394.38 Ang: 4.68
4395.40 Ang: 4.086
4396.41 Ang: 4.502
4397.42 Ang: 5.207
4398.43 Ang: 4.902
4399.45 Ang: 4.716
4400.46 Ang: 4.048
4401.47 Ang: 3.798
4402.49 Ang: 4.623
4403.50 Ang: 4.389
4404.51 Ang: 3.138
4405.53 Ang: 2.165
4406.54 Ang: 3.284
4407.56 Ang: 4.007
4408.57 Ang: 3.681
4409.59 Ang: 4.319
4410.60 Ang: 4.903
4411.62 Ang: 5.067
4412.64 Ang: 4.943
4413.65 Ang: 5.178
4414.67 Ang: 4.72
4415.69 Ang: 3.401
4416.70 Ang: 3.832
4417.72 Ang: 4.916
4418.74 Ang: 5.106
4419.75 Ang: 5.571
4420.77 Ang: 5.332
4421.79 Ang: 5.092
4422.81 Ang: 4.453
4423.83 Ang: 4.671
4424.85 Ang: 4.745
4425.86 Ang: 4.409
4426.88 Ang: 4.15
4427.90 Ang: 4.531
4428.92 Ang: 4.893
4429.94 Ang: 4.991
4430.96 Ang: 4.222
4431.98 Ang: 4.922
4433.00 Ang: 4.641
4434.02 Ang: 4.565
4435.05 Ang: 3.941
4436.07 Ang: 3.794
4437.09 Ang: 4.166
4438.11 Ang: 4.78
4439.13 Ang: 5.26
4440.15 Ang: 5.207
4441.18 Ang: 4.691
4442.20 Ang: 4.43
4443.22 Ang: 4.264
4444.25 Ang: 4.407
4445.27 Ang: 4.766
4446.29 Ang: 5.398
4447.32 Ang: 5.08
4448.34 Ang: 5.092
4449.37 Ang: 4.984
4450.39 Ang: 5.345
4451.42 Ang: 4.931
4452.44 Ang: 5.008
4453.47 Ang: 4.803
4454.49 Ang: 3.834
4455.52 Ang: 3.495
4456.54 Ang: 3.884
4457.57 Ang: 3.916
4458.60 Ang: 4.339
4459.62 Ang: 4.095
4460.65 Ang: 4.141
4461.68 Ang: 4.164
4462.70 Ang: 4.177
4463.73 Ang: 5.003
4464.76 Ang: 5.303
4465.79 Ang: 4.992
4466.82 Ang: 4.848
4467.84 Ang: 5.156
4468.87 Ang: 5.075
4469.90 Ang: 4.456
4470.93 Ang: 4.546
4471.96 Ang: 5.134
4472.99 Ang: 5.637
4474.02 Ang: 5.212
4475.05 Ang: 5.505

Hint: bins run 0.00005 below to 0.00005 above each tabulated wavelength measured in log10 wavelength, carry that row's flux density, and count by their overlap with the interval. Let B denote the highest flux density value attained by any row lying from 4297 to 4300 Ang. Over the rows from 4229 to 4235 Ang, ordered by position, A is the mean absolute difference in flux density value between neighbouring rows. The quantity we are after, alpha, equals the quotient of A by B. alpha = 0.089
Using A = 0.31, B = 3.44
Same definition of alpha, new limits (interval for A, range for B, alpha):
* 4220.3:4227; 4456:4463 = 0.120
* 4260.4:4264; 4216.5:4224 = 0.105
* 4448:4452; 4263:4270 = 0.066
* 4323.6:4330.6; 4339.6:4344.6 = 0.120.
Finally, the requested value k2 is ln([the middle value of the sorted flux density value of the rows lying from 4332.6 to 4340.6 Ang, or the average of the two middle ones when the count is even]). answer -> 1.54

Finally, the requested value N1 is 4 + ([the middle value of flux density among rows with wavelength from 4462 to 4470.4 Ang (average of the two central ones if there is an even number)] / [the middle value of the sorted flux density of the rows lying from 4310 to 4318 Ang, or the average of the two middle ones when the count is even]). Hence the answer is 5.47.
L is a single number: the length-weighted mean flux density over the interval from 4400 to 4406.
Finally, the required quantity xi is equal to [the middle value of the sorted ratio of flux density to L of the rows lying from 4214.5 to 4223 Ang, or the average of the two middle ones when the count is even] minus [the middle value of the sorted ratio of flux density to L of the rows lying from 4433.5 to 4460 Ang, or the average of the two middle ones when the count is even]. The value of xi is -0.2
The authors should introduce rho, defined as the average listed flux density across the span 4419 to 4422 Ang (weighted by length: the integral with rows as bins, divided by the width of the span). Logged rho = 5.34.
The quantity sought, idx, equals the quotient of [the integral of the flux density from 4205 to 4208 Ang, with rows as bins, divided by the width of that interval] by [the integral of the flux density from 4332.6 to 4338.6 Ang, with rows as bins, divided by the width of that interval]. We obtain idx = 0.91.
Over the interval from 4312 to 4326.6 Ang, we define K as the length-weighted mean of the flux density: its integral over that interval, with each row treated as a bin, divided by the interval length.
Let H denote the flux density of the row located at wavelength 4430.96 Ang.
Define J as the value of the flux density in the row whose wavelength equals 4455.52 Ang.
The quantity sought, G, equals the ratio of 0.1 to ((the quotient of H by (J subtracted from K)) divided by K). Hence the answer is 0.045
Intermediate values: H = 4.222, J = 3.495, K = 4.0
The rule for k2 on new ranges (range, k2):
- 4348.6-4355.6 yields 1.54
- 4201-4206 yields 1.20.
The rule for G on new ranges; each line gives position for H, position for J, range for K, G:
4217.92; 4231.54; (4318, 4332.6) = 0.034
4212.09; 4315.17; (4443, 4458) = 0.109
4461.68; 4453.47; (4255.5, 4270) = -0.090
